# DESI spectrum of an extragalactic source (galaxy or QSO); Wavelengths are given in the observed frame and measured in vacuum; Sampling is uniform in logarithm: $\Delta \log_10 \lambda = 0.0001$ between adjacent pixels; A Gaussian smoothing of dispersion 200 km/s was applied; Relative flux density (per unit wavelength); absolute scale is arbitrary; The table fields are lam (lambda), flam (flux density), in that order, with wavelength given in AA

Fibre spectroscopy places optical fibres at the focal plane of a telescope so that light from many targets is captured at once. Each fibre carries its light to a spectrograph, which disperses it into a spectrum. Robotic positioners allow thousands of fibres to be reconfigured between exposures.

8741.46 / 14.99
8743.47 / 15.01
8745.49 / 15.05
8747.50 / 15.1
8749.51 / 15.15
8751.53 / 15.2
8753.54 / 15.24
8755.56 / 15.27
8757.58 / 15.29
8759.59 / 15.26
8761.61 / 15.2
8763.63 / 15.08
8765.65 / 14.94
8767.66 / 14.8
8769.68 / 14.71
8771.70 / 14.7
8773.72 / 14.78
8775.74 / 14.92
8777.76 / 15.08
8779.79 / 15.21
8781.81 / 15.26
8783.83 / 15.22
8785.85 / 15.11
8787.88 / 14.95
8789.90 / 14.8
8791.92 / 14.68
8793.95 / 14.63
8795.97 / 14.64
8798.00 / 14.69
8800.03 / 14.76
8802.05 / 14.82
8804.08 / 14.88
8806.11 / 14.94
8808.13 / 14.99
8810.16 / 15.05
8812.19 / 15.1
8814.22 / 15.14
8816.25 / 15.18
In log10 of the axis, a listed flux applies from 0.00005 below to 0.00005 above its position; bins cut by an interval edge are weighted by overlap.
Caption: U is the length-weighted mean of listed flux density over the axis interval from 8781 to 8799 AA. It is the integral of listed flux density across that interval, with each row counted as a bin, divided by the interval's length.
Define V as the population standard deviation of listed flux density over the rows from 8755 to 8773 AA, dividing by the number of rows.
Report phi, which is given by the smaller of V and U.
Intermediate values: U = 14.9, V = 0.23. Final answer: 0.23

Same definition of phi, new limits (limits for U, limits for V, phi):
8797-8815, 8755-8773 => 0.23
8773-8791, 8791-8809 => 0.13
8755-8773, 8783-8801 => 0.20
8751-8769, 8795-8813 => 0.15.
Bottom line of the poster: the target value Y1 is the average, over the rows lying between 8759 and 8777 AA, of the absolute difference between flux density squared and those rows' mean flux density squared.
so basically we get 5.0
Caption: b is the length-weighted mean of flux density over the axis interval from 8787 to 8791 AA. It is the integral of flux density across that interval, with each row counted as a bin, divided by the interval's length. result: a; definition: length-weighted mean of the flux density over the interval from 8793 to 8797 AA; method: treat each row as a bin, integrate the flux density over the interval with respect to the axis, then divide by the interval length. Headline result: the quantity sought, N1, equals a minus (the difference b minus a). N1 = 14.4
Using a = 14.6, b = 14.9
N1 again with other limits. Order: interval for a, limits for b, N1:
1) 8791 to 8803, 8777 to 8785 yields 14.2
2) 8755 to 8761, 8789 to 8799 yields 15.9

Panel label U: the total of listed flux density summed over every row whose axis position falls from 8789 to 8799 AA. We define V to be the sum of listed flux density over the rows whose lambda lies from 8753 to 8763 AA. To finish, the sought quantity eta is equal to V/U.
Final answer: 1.04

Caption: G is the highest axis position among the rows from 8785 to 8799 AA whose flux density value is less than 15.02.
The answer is 8798.00 AA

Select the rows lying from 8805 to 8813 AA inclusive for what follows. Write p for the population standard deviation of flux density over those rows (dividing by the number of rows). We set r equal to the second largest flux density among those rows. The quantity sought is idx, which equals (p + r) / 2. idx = 7.56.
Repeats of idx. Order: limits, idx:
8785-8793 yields 7.56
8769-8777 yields 7.43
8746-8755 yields 7.63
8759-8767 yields 7.66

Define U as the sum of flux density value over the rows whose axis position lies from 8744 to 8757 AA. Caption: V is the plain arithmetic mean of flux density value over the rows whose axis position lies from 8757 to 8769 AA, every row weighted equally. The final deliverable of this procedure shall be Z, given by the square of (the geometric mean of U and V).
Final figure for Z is 1374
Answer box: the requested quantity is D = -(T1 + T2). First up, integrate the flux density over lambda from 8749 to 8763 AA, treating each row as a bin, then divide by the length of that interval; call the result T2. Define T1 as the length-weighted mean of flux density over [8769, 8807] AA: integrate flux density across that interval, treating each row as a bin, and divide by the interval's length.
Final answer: -30.1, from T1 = 14.9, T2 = 15.2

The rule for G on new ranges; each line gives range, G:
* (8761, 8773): 8771.70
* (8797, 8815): 8808.13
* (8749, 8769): 8767.66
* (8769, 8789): 8787.88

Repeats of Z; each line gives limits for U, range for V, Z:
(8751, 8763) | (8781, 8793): 1372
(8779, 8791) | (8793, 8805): 1334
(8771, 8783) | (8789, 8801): 1322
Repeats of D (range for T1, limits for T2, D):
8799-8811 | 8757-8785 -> -29.9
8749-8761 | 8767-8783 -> -30.2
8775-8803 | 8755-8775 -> -29.9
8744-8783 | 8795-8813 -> -29.9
